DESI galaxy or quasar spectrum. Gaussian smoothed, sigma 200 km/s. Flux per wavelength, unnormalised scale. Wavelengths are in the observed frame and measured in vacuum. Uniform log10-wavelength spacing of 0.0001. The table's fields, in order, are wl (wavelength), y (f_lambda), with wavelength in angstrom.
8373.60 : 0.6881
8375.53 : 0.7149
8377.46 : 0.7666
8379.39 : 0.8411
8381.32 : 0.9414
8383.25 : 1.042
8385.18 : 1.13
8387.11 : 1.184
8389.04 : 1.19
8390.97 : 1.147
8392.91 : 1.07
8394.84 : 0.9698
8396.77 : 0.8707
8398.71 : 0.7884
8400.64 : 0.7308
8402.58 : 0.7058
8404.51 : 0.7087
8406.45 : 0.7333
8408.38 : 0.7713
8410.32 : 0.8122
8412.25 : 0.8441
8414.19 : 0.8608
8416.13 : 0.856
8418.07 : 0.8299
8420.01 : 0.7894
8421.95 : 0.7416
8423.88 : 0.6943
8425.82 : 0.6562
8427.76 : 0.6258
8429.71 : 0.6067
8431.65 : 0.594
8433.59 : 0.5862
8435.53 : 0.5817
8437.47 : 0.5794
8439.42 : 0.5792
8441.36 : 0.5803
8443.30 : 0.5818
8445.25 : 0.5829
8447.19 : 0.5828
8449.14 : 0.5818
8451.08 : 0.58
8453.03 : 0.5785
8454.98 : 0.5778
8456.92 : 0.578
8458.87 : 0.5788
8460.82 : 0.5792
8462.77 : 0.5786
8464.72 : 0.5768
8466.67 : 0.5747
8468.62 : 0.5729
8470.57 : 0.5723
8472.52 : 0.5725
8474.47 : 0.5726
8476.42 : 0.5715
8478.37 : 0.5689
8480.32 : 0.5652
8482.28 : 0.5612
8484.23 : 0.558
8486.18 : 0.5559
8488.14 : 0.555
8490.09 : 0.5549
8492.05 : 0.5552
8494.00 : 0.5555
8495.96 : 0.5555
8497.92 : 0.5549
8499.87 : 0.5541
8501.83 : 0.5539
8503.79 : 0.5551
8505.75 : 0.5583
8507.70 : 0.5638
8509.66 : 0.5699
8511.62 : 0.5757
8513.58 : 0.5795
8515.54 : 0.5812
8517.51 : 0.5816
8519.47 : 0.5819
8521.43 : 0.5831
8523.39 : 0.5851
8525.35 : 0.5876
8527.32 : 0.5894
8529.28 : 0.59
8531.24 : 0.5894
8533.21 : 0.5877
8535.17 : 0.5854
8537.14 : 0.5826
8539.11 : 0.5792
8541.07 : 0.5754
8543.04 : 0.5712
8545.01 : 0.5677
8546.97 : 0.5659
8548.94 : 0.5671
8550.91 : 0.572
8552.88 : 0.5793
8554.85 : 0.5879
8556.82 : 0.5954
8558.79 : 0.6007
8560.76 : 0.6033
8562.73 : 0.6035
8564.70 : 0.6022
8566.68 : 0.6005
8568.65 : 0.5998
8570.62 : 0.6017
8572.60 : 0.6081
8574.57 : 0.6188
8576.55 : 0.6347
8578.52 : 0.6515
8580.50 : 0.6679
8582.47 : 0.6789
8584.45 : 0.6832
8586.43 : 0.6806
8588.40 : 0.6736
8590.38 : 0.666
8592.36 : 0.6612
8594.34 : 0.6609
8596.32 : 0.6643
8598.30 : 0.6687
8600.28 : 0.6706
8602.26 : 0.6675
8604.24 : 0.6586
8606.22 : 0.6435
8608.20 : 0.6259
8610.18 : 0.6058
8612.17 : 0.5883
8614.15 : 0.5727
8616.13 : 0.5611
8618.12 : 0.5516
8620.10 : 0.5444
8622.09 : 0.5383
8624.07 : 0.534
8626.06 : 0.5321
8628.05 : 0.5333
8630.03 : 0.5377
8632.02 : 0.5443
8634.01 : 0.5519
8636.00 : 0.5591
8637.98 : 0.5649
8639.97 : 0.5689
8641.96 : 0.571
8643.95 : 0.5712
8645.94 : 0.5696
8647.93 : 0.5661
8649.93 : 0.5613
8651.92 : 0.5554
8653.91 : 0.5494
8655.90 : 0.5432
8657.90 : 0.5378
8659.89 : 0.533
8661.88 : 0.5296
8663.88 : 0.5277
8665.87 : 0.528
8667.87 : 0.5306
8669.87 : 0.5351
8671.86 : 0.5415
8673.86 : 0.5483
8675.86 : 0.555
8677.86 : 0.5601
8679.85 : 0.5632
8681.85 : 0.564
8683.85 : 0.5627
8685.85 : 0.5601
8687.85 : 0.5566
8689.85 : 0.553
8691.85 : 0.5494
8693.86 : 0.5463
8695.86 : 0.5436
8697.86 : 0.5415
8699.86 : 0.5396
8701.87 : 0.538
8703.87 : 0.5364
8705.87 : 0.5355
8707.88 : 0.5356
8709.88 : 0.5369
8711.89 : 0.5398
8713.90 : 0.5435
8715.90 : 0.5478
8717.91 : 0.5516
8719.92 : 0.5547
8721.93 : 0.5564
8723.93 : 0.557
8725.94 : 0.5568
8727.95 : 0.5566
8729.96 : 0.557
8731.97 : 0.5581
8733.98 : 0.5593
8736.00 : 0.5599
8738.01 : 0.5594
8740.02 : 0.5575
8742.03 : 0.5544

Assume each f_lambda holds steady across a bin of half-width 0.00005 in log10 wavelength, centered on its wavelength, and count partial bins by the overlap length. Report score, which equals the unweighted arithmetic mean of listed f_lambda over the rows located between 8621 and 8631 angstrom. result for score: 0.54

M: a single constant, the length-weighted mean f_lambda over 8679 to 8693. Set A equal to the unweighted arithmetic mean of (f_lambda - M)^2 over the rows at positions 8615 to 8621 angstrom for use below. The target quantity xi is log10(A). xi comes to -4.1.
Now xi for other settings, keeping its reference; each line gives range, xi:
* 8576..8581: -2.0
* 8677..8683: -4.6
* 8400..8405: -1.6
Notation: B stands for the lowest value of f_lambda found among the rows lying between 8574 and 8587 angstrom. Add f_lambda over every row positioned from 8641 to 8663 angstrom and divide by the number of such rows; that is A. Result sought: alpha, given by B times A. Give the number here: 0.342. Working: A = 0.55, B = 0.6188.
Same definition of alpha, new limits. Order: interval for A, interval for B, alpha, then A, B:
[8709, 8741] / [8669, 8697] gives 0.296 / 0.55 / 0.5351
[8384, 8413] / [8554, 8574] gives 0.535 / 0.91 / 0.5879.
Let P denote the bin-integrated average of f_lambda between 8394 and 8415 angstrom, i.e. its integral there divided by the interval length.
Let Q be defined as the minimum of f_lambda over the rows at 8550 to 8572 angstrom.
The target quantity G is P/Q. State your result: 1.4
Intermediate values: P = 0.80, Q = 0.572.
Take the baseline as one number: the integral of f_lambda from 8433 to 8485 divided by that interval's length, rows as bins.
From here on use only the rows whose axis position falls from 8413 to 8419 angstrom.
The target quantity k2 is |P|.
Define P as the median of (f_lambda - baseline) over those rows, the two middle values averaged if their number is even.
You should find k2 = 0.28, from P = 0.28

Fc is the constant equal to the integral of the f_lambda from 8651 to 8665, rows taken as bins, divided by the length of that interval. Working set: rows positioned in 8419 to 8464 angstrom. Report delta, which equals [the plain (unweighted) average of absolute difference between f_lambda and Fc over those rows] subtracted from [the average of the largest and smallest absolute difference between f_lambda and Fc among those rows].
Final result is 0.075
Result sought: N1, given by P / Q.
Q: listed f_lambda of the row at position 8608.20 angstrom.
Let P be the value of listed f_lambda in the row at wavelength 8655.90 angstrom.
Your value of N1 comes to 0.87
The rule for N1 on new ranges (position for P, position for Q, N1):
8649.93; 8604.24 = 0.85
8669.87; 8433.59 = 0.91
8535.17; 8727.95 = 1.05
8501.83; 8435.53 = 0.95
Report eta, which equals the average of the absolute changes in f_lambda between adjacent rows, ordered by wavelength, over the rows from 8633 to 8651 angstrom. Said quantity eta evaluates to 0.004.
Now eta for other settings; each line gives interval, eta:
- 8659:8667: 0.002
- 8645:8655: 0.005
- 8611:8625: 0.009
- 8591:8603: 0.003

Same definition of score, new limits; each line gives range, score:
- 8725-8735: 0.56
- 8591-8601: 0.67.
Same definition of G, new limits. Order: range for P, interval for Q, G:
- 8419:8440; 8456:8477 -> 1.1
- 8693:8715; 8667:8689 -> 1.0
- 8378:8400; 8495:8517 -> 1.8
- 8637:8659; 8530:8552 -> 1.0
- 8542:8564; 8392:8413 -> 0.8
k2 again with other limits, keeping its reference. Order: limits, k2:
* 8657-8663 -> 0.04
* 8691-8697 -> 0.03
